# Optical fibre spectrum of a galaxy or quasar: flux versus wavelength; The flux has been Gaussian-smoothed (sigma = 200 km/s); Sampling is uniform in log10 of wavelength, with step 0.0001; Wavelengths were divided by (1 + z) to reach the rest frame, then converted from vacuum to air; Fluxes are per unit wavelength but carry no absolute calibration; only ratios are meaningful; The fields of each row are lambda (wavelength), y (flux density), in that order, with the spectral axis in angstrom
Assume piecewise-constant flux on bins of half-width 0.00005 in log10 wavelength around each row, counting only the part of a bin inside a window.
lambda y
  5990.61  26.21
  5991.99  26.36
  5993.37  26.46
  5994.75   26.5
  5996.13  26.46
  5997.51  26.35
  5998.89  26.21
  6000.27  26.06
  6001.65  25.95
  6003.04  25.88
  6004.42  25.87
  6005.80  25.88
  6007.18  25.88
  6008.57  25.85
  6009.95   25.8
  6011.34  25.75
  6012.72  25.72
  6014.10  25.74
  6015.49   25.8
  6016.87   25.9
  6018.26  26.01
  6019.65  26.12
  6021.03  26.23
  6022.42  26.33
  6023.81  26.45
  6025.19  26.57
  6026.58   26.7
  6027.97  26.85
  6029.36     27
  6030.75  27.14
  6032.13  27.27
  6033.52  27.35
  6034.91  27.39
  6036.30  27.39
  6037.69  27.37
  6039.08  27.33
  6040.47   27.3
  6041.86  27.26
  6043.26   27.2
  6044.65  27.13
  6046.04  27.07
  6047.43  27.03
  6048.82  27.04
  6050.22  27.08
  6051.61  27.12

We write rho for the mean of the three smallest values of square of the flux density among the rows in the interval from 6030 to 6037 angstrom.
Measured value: 743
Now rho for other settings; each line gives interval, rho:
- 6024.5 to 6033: 713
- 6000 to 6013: 663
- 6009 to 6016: 662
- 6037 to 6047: 736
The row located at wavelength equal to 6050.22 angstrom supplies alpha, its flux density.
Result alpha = 27.08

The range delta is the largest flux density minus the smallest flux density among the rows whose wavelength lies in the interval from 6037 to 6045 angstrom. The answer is 0.24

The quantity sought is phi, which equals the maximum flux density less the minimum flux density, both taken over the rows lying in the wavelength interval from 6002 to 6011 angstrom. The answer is 0.08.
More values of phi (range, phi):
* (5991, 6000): 0.29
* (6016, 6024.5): 0.55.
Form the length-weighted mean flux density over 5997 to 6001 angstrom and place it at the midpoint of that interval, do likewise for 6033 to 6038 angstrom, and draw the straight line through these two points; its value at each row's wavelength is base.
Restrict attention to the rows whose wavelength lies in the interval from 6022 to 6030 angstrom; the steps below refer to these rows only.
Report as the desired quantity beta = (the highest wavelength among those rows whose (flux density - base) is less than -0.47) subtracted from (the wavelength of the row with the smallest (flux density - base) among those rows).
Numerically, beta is -2.8 angstrom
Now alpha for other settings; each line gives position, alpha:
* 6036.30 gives 27.39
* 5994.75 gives 26.5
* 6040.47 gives 27.3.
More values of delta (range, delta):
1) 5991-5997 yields 0.14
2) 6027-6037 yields 0.54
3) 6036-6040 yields 0.06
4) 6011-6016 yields 0.08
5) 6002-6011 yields 0.08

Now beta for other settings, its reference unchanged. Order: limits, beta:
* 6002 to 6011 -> 0.0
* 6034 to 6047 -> 0.0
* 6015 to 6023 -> -6.9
